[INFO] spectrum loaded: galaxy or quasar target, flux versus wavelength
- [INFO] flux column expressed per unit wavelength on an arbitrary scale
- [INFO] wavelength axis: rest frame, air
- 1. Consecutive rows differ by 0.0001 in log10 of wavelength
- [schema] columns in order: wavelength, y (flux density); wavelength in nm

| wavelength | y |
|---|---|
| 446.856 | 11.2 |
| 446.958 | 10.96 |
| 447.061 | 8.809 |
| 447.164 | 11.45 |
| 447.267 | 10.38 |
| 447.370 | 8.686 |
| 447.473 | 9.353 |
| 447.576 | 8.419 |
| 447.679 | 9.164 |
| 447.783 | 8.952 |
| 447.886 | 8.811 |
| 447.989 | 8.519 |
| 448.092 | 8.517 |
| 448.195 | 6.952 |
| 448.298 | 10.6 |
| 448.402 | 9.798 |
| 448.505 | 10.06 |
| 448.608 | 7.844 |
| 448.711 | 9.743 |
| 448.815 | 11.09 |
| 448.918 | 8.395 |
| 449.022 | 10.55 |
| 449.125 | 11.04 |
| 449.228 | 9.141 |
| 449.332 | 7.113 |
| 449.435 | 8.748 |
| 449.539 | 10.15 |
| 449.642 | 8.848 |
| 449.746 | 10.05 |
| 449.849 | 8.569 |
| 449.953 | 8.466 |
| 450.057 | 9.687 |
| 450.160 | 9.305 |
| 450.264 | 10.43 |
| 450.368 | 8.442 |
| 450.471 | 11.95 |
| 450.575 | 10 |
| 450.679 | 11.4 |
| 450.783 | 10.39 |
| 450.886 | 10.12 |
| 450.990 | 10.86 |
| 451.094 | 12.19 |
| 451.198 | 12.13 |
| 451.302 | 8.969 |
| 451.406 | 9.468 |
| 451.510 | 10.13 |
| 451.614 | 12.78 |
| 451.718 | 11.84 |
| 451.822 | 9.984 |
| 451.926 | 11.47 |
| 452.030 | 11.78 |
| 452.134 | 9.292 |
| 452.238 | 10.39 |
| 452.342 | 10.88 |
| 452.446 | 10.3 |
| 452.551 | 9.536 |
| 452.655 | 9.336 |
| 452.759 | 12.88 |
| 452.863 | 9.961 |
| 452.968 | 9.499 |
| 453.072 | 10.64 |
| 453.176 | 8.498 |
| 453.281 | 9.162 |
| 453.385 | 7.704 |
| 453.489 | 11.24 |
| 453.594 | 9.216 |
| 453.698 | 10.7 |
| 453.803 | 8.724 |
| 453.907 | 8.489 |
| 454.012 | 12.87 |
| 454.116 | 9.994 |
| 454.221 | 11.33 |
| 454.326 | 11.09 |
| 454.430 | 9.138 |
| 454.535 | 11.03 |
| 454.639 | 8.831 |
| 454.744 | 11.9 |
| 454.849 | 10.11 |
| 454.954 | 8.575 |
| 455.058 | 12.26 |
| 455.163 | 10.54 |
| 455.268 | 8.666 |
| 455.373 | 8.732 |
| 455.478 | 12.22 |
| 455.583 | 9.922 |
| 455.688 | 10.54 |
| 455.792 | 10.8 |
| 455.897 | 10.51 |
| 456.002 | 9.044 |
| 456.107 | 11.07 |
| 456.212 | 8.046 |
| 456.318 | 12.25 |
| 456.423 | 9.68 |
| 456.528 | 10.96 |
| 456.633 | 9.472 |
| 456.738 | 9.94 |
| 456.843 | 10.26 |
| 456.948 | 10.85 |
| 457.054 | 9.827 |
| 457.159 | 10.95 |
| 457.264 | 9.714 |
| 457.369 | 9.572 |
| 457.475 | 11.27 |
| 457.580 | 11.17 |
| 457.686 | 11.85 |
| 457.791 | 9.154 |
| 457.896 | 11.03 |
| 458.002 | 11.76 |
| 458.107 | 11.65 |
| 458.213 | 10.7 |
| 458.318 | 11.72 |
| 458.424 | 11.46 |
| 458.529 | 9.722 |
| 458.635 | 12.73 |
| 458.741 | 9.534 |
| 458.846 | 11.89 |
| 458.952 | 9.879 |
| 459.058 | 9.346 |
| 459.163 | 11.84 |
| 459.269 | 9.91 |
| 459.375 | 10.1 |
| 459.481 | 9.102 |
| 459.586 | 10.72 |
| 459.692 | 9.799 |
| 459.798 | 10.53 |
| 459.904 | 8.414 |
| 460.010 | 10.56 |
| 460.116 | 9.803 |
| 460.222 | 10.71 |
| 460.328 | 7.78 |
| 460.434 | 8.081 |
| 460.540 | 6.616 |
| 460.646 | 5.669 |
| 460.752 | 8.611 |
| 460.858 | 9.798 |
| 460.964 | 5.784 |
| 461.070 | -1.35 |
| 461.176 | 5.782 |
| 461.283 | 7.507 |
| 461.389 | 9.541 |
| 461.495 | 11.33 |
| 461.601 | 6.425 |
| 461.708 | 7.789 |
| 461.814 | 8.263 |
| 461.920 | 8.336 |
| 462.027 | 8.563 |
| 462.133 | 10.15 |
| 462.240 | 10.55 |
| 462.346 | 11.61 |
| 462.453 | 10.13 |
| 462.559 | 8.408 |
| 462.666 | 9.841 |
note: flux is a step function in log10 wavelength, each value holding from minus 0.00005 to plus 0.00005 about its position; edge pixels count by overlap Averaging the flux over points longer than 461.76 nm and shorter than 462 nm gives 8.3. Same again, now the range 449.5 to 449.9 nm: 9.4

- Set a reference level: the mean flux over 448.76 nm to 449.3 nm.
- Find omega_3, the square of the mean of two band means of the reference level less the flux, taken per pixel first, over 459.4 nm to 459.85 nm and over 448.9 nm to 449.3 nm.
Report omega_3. 0.0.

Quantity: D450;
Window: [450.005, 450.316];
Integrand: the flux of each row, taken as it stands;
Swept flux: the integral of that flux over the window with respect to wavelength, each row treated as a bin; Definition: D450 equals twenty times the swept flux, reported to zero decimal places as 61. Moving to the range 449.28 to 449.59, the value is 54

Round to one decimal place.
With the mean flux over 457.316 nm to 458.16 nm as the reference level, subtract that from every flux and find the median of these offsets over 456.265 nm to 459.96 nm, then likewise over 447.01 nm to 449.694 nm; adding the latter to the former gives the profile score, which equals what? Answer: -2.3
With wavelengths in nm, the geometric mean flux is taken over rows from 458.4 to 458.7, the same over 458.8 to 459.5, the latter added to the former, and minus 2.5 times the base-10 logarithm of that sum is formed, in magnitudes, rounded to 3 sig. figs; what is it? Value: -3.33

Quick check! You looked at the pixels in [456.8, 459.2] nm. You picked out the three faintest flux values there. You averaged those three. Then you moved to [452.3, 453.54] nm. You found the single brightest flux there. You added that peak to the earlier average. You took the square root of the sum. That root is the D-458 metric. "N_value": 4.7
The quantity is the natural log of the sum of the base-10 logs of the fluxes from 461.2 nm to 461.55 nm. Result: 1.07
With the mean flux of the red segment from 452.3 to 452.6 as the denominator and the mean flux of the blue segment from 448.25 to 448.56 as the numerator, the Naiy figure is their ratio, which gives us 0.99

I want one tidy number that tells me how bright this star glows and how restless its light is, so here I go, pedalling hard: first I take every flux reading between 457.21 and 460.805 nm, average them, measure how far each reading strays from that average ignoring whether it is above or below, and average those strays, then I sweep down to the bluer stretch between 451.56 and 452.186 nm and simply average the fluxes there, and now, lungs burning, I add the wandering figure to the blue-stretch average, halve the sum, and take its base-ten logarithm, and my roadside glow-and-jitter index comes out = 0.792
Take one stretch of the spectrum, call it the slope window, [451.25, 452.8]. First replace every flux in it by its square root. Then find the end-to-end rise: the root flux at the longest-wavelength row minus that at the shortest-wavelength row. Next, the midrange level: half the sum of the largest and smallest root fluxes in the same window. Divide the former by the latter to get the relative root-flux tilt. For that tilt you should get 0.18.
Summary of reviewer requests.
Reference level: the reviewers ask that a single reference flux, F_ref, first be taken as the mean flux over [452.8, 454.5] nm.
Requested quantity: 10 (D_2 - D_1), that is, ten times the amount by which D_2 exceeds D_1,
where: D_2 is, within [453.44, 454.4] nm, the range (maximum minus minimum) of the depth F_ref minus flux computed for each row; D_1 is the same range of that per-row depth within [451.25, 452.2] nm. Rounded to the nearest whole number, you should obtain 6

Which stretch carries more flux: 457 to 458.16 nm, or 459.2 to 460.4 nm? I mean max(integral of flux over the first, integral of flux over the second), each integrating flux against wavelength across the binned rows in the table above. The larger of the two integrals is 12.4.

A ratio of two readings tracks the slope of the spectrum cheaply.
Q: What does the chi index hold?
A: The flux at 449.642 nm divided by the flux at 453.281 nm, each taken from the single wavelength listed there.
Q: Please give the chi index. 1.0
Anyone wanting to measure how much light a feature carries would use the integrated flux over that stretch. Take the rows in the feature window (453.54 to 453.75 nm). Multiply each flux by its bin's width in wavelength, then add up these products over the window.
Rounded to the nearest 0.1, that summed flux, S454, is 2.1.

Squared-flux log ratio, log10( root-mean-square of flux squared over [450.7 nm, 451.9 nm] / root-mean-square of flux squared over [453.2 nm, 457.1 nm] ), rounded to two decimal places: 0.05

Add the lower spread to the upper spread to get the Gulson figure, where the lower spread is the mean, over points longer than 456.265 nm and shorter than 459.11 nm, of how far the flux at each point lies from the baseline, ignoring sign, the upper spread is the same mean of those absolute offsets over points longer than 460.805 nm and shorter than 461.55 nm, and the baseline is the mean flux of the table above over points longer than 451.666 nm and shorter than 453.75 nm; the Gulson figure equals 4.6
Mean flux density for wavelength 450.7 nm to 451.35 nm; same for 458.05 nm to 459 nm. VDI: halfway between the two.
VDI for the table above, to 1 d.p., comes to 10.9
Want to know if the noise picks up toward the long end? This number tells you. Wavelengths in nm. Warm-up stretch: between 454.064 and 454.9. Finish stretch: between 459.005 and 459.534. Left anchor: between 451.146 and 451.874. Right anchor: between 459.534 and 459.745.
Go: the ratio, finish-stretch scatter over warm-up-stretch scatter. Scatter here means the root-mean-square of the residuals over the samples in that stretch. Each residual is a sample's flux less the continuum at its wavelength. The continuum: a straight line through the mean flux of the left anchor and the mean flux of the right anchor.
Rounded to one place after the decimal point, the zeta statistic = 1.0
